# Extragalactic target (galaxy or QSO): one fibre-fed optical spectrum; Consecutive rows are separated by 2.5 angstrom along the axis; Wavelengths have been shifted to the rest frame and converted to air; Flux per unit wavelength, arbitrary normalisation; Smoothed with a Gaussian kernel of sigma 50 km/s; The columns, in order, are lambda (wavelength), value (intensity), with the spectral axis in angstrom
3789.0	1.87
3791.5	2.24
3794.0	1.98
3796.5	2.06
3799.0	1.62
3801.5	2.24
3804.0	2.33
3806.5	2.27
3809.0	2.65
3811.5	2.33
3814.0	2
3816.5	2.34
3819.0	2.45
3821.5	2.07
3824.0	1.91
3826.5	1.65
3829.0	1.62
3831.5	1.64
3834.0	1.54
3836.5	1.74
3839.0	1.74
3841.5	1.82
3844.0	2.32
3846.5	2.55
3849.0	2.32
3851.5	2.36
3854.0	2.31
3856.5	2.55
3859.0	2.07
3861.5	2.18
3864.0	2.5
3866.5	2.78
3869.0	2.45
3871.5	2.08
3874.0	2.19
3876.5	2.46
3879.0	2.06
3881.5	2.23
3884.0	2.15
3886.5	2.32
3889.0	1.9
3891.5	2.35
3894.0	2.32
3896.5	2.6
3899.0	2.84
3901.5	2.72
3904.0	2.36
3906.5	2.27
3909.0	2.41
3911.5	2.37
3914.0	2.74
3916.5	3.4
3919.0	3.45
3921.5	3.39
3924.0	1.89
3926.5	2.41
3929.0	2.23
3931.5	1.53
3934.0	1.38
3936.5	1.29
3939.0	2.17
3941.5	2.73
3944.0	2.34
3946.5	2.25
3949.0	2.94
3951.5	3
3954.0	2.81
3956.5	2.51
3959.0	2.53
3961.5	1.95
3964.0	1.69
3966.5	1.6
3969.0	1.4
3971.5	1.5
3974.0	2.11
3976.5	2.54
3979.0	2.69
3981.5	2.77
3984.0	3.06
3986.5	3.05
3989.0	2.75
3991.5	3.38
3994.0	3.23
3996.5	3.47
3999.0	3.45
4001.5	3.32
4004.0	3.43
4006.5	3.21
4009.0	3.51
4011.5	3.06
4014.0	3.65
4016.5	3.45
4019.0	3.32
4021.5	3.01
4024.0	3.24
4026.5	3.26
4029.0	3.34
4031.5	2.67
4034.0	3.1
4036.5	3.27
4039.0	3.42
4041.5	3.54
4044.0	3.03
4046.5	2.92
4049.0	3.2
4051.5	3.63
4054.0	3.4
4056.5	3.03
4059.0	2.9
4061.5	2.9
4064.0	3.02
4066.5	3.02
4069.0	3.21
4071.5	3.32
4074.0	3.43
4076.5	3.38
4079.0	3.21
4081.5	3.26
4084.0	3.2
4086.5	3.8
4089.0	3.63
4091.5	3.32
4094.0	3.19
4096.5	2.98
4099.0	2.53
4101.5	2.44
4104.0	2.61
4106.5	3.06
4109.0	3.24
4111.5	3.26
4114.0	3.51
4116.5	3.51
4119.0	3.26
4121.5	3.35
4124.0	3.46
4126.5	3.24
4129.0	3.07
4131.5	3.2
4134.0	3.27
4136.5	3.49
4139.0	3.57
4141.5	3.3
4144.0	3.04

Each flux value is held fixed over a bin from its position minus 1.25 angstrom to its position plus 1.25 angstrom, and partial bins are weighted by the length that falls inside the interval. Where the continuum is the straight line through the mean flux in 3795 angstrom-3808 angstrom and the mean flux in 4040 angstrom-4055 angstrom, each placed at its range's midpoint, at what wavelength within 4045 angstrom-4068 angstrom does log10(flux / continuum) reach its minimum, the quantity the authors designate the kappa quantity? 4061.5 angstrom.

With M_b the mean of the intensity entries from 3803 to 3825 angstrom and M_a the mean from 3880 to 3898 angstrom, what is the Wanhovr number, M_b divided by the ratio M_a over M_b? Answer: 2.26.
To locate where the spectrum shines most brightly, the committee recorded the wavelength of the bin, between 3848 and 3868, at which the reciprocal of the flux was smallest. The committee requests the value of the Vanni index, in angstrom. 3866.5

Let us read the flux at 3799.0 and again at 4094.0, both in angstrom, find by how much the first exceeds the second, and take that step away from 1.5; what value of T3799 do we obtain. 3.1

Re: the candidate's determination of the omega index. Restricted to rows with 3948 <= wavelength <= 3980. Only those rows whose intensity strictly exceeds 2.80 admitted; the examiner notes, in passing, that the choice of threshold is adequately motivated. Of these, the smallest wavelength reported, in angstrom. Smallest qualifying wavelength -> 3949.0 angstrom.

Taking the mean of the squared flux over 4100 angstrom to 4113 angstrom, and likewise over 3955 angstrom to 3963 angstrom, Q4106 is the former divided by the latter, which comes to 1.6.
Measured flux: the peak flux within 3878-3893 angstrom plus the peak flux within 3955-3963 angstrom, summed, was 4.9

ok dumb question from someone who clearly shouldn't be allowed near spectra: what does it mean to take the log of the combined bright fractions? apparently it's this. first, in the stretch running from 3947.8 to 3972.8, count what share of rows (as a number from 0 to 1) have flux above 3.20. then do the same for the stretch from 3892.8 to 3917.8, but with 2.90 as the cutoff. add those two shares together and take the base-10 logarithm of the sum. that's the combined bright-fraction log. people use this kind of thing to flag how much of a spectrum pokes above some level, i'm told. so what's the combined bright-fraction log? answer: -1.0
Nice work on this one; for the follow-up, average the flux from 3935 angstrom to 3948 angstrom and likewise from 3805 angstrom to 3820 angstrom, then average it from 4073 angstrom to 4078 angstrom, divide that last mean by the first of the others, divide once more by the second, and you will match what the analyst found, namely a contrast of 0.67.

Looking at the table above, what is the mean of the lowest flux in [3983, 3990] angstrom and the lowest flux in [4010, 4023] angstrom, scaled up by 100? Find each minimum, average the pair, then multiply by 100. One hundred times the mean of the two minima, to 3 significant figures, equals 288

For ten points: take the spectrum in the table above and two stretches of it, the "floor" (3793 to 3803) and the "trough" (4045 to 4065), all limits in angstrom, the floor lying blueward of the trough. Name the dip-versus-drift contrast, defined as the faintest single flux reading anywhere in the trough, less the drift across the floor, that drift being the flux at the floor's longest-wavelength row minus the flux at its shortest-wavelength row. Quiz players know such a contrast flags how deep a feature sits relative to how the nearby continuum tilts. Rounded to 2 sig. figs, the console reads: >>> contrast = 2.6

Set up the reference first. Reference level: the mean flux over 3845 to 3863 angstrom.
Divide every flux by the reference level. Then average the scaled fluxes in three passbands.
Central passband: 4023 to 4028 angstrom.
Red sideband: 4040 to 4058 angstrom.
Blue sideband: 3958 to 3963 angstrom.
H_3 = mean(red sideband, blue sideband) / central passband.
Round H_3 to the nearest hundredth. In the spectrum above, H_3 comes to 0.84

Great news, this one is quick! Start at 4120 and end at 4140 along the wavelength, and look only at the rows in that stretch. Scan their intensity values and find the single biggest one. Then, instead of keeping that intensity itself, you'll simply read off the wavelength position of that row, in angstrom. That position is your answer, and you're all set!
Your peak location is 4139.0 angstrom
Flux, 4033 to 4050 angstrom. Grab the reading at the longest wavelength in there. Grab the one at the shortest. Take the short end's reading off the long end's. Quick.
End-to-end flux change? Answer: 0.1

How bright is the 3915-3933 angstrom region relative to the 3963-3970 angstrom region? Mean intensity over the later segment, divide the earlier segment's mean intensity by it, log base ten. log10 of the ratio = 0.22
